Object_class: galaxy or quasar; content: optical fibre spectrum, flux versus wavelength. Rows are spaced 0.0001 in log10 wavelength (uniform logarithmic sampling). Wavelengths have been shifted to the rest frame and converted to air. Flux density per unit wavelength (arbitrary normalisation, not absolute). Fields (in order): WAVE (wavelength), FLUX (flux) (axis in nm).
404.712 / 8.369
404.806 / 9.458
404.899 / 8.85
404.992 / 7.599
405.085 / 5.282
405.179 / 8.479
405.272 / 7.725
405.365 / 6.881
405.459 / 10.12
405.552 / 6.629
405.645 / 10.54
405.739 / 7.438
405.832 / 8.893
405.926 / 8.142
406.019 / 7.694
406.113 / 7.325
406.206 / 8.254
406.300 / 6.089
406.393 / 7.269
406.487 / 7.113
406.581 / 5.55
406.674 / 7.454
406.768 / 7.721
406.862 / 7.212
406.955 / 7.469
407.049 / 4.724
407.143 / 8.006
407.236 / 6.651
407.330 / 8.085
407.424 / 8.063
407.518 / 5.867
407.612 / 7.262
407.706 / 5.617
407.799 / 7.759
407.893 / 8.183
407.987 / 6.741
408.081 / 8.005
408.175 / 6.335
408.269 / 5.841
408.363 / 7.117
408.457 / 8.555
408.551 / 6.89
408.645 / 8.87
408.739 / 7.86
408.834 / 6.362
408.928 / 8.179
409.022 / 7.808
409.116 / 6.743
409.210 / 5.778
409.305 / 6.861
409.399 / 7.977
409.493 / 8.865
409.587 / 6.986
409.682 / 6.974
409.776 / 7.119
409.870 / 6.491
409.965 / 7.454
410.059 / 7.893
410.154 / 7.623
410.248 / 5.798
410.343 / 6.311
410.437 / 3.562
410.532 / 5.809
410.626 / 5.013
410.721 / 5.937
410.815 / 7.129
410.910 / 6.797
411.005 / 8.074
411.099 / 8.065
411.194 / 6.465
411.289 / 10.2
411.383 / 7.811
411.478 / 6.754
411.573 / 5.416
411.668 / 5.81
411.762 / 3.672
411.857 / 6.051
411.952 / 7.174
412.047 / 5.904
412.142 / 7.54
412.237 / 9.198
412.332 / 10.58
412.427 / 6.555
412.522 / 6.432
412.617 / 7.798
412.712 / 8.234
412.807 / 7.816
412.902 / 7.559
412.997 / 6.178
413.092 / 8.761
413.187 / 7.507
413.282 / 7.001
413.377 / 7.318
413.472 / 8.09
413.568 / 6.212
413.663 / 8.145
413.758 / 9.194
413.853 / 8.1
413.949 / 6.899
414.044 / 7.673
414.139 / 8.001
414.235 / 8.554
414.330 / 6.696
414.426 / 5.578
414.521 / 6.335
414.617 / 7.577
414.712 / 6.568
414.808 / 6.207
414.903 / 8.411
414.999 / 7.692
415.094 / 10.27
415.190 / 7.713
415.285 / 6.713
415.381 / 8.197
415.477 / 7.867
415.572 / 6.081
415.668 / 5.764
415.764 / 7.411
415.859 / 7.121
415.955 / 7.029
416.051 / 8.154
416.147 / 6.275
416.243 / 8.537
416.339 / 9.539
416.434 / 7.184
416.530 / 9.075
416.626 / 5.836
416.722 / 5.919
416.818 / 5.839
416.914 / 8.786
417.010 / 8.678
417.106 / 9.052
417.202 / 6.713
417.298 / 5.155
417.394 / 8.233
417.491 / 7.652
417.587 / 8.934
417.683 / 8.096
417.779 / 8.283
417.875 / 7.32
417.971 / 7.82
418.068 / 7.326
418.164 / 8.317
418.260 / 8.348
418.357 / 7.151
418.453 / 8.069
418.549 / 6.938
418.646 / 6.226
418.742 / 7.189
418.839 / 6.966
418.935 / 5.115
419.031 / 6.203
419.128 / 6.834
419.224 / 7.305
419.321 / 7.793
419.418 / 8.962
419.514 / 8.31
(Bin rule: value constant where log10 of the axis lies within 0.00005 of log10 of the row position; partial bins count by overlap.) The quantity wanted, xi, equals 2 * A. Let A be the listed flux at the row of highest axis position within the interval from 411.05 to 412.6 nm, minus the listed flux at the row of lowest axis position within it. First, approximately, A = -1.6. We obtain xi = -3.3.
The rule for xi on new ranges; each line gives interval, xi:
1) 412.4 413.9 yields 3.1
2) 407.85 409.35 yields -2.6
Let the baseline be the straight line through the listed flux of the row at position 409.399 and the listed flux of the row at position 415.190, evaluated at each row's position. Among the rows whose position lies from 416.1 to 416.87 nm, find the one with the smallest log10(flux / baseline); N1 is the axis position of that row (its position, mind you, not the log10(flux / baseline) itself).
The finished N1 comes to 416.626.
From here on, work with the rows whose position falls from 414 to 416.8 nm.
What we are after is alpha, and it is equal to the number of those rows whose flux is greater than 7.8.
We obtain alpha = 10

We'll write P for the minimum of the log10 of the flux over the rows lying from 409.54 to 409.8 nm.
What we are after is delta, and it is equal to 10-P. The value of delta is 9.16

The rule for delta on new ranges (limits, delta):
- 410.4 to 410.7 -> 9.45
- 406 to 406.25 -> 9.14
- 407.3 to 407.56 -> 9.23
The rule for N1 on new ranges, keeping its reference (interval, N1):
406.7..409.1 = 407.049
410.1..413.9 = 410.437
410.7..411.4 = 410.721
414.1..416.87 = 414.426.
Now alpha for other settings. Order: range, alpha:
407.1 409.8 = 12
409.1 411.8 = 7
